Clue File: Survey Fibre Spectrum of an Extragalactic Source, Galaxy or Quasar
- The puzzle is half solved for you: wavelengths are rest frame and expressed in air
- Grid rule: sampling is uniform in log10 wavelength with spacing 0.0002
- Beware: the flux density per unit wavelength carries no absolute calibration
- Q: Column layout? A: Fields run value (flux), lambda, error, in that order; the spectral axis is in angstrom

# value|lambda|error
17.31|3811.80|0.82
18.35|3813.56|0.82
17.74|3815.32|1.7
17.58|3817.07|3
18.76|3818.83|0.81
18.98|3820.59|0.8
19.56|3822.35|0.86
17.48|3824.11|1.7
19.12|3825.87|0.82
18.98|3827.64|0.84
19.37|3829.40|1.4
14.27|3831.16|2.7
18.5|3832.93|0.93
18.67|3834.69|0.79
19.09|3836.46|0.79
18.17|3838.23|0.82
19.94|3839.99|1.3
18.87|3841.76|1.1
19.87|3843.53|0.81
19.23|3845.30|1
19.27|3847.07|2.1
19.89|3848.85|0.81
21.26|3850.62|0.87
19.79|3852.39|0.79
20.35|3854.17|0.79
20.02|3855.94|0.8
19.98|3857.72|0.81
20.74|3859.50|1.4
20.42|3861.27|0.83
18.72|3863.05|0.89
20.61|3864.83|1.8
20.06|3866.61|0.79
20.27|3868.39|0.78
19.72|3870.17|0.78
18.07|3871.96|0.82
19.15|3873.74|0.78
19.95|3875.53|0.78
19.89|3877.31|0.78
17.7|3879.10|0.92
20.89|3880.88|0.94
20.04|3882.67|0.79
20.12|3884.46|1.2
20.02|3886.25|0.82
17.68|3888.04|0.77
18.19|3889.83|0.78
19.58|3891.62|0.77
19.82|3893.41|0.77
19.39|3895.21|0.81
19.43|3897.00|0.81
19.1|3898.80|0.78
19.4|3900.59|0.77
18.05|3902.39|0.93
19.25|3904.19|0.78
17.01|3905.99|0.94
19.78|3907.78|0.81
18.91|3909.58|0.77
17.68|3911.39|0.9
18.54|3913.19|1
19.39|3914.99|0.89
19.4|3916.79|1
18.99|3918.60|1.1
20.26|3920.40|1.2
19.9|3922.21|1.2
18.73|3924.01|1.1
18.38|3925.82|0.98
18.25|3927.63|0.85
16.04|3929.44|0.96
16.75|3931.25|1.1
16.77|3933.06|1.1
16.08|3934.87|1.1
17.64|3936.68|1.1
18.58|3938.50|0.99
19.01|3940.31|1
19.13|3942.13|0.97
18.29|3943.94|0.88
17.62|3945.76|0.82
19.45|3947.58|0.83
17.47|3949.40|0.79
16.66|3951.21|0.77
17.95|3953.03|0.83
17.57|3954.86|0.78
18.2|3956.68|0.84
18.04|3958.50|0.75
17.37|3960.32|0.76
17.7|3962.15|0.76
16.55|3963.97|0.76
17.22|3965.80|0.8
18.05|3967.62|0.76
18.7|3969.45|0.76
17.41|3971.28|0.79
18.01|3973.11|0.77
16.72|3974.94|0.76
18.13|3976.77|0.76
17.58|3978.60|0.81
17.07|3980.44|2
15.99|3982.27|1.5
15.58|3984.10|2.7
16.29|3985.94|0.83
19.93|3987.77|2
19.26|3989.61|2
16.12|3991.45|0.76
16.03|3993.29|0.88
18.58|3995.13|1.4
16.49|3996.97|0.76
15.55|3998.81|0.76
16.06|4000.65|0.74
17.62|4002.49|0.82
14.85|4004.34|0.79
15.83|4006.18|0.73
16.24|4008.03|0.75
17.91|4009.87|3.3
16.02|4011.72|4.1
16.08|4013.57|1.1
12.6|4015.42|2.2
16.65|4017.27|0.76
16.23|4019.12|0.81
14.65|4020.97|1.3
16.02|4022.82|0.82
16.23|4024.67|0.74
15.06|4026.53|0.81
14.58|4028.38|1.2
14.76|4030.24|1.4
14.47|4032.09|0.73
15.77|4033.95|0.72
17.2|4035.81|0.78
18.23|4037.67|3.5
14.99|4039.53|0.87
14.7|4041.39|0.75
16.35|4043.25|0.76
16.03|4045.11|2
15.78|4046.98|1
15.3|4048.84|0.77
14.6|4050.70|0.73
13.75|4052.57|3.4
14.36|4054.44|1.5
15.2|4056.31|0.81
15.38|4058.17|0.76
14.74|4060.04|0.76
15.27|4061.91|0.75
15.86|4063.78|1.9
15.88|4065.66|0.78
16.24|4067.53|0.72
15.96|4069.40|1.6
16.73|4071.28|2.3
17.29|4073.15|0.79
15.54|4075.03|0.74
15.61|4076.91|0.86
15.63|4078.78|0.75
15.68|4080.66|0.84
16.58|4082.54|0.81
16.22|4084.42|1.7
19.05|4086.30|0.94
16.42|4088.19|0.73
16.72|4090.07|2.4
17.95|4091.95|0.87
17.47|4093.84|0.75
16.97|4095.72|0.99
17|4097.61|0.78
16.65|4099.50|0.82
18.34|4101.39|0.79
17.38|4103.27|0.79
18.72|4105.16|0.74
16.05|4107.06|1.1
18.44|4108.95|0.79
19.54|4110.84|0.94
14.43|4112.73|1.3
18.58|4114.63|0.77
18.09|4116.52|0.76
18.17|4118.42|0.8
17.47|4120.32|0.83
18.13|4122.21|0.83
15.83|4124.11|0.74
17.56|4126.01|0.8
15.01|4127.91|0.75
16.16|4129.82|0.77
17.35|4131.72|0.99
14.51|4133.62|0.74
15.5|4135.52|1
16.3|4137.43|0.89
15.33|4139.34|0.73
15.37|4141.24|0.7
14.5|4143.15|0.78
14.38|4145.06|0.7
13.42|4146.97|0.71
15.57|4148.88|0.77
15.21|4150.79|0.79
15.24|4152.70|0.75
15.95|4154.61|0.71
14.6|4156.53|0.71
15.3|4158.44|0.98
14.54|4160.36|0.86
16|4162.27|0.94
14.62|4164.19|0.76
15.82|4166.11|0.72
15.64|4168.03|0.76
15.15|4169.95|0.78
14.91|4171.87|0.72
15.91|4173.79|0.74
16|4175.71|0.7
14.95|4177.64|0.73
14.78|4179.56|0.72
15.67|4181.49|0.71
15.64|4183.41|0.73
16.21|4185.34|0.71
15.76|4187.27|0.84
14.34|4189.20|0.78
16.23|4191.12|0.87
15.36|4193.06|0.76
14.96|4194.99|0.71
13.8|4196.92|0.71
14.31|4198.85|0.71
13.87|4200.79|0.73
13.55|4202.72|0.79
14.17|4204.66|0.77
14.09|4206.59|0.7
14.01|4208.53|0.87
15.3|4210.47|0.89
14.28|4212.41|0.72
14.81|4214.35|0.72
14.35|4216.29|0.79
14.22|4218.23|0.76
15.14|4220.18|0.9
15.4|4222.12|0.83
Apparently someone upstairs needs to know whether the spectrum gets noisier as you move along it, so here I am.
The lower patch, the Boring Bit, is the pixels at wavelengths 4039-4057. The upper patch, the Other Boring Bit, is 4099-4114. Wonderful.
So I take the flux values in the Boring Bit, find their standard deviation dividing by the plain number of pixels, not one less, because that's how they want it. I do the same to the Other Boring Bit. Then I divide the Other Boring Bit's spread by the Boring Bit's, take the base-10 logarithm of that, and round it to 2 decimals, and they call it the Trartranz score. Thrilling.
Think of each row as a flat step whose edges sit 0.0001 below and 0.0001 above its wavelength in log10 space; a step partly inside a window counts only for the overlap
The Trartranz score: 0.31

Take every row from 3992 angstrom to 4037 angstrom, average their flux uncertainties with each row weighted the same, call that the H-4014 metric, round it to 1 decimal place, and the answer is 1.2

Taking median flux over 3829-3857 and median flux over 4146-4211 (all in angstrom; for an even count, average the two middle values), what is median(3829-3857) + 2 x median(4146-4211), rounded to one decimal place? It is 49.7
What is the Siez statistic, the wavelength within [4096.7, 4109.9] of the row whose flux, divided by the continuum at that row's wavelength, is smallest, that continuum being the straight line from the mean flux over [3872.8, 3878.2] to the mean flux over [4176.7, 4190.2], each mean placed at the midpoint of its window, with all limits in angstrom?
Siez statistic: 4107.06 angstrom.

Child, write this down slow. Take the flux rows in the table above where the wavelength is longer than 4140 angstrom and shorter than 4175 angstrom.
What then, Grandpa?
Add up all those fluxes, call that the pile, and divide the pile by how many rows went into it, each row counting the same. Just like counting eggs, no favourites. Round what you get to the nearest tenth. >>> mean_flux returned 15.1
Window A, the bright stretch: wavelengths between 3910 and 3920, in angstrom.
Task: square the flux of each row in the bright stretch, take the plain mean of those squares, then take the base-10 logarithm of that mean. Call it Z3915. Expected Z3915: 2.55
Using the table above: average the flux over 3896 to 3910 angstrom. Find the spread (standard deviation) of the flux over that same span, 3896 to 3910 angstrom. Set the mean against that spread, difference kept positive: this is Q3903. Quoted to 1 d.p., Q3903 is 18.0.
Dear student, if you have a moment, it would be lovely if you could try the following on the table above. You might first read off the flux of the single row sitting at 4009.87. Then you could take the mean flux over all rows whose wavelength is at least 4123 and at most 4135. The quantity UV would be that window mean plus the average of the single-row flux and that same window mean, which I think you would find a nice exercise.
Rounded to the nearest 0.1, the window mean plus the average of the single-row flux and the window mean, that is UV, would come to 33.1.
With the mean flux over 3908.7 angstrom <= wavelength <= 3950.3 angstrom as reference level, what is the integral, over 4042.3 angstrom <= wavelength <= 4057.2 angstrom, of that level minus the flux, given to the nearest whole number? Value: 47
